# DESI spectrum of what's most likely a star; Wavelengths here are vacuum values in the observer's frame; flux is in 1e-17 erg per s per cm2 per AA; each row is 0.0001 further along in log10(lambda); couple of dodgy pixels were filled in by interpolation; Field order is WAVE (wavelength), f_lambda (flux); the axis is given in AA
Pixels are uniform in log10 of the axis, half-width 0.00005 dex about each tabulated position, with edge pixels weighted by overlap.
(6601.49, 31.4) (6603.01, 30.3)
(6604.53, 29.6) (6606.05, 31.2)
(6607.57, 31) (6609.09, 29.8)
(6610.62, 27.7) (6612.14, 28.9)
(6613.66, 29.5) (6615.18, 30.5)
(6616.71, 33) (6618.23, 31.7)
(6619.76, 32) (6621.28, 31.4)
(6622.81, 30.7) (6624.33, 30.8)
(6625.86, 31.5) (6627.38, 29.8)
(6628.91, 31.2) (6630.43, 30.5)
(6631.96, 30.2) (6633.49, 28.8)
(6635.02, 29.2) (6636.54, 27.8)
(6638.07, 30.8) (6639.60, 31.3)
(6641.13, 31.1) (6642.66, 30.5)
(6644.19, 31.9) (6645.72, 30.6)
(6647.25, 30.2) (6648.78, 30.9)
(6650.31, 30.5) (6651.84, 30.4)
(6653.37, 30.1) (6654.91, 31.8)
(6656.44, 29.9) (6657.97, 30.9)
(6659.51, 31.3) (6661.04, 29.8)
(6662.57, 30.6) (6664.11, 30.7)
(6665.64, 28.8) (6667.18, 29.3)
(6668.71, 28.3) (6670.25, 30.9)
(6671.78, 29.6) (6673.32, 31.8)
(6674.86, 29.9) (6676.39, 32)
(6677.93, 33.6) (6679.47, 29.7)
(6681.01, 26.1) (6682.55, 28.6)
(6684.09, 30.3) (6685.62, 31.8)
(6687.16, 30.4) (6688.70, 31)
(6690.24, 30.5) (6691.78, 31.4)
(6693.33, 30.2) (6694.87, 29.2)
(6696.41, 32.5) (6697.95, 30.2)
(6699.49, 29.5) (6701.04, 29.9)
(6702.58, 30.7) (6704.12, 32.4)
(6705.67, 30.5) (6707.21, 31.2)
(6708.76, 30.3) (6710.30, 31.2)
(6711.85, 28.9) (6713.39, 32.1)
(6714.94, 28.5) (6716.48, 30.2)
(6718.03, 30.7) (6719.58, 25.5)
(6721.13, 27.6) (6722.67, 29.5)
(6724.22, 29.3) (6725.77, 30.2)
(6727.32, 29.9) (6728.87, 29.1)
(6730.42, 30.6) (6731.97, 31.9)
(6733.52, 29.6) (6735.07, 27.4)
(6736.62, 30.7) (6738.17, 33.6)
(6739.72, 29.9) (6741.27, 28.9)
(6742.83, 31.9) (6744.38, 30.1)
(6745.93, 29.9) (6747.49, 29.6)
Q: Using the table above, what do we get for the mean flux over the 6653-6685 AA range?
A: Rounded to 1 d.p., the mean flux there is 30.2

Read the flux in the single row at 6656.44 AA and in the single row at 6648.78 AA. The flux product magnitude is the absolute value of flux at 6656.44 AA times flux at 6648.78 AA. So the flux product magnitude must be 924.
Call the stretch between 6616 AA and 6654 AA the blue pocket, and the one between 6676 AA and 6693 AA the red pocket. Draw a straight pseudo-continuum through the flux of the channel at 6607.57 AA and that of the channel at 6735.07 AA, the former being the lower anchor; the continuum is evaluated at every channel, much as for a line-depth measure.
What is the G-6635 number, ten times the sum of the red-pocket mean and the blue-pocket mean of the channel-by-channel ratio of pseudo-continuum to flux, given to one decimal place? 19.4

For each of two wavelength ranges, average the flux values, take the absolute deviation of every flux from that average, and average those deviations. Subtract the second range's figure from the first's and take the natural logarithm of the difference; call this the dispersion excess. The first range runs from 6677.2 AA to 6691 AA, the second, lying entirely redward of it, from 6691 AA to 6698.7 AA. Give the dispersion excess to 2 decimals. -0.93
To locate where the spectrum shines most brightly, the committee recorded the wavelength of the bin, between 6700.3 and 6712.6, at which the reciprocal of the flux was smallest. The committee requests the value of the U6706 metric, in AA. 6704.12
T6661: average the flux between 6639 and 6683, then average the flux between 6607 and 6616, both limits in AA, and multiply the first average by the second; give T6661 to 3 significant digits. 898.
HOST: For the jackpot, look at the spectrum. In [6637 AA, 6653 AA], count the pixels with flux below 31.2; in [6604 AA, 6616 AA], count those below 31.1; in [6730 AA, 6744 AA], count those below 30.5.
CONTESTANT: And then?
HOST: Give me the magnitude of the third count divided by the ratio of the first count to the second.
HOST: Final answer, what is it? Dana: 3.5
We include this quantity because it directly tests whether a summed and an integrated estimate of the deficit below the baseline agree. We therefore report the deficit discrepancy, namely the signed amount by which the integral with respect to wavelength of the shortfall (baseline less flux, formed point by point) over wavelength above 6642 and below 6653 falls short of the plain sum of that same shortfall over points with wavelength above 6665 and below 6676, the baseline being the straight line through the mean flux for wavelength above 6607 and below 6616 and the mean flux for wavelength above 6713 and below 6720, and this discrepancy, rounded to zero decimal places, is 11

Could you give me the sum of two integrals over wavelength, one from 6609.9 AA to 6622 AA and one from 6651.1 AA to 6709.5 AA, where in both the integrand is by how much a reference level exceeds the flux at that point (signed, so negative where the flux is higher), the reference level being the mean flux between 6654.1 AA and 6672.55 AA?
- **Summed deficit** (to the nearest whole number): -21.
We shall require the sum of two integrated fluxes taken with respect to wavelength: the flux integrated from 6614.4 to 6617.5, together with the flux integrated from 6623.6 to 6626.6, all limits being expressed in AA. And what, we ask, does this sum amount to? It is 192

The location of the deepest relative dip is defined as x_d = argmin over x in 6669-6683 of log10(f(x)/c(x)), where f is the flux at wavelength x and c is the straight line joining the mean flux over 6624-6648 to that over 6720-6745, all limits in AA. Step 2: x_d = 6681.01 AA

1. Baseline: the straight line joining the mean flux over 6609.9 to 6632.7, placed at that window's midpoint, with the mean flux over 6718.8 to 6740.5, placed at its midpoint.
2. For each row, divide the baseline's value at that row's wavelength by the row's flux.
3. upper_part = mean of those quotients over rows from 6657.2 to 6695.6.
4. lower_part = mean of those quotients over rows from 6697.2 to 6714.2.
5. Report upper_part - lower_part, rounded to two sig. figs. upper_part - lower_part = 0.022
